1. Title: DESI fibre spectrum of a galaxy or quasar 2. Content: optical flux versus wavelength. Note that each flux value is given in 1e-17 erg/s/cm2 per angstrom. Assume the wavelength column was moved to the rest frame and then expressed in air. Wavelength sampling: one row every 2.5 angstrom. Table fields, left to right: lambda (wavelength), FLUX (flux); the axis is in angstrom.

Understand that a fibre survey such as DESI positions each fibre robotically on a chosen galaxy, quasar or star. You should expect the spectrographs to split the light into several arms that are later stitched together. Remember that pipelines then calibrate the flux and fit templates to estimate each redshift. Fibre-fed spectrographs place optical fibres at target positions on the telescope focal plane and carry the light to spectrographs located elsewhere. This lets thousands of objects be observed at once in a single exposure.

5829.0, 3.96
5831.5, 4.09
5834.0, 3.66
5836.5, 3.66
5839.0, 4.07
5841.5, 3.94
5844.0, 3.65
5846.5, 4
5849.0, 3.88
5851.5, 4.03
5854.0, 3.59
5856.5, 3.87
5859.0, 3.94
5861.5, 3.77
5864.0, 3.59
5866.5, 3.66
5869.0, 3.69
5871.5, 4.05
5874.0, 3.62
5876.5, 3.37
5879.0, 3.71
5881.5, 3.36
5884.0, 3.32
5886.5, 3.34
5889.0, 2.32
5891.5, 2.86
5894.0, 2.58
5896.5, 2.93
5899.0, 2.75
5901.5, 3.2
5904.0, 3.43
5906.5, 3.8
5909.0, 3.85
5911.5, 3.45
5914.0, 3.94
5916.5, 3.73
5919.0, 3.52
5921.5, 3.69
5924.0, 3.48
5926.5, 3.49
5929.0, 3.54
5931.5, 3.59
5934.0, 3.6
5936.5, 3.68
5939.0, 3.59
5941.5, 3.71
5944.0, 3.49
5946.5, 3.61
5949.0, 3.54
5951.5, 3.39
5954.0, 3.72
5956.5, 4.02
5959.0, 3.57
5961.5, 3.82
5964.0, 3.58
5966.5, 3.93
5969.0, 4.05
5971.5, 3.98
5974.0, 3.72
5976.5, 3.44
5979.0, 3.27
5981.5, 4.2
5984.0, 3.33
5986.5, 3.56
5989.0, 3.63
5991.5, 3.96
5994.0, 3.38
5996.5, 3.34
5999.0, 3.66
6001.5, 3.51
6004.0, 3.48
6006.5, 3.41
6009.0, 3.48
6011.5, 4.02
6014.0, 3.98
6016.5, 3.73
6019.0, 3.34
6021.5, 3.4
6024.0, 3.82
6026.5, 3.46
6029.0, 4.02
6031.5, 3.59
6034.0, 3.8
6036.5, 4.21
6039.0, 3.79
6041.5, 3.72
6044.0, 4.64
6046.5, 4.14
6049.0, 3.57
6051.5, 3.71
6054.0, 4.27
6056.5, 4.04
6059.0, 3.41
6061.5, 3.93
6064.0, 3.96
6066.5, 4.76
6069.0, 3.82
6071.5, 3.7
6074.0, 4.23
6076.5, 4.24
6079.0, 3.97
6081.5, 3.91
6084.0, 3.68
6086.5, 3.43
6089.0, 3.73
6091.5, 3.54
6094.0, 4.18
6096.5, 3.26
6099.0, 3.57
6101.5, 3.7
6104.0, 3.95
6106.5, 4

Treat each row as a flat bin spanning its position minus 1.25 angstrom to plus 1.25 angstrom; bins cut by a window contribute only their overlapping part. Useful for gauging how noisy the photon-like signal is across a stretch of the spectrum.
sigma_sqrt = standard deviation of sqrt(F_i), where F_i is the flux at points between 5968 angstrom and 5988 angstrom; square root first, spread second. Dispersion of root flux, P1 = 0.09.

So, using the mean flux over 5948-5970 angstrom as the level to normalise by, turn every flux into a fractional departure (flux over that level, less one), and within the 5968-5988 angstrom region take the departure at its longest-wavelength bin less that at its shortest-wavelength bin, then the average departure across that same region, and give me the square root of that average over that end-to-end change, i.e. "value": 0.3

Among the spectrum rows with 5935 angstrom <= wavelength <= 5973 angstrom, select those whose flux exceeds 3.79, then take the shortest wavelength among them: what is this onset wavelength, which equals 5956.5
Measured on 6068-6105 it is 6069.0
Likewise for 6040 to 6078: 6044.0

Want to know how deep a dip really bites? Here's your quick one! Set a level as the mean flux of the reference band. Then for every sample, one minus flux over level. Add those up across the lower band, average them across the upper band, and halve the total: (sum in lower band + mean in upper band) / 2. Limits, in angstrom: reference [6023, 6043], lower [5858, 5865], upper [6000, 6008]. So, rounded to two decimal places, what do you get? 0.06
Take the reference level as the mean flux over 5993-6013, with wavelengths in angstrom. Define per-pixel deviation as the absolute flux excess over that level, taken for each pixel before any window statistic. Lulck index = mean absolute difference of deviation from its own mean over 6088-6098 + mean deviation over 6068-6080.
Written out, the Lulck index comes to 0.6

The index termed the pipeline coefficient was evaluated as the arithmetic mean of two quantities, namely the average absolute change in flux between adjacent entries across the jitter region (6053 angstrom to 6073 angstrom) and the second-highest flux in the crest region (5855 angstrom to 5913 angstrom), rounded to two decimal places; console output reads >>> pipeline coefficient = 2.20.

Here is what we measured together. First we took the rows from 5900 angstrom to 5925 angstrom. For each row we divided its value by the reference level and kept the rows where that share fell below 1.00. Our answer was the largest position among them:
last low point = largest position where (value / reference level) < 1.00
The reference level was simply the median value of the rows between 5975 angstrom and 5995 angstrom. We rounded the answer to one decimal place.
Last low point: 5924.0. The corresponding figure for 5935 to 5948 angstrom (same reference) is 5944.0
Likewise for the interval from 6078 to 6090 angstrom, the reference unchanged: 6086.5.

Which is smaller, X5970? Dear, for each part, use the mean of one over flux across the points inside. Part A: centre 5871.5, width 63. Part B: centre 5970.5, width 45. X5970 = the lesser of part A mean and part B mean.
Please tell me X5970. 0.271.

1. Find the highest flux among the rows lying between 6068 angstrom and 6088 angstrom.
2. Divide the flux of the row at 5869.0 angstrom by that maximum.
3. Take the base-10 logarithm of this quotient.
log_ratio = -0.060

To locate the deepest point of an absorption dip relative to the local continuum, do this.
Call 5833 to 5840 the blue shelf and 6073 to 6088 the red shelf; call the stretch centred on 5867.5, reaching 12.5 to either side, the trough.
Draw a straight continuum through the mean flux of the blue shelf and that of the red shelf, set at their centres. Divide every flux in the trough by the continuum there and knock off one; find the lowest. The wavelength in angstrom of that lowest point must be 5876.5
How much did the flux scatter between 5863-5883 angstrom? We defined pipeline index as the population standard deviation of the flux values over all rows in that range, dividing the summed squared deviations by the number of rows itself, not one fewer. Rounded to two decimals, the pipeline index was 0.20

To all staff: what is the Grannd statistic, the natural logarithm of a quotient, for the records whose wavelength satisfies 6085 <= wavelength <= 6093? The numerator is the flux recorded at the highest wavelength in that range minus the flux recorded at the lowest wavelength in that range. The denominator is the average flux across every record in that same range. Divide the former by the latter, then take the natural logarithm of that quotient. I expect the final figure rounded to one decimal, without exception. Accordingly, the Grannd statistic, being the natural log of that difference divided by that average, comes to -3.5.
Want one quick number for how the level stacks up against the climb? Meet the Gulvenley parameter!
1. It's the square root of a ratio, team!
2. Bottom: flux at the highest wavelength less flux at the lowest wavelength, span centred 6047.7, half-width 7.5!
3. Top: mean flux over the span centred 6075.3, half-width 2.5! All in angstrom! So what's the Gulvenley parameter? 2.8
